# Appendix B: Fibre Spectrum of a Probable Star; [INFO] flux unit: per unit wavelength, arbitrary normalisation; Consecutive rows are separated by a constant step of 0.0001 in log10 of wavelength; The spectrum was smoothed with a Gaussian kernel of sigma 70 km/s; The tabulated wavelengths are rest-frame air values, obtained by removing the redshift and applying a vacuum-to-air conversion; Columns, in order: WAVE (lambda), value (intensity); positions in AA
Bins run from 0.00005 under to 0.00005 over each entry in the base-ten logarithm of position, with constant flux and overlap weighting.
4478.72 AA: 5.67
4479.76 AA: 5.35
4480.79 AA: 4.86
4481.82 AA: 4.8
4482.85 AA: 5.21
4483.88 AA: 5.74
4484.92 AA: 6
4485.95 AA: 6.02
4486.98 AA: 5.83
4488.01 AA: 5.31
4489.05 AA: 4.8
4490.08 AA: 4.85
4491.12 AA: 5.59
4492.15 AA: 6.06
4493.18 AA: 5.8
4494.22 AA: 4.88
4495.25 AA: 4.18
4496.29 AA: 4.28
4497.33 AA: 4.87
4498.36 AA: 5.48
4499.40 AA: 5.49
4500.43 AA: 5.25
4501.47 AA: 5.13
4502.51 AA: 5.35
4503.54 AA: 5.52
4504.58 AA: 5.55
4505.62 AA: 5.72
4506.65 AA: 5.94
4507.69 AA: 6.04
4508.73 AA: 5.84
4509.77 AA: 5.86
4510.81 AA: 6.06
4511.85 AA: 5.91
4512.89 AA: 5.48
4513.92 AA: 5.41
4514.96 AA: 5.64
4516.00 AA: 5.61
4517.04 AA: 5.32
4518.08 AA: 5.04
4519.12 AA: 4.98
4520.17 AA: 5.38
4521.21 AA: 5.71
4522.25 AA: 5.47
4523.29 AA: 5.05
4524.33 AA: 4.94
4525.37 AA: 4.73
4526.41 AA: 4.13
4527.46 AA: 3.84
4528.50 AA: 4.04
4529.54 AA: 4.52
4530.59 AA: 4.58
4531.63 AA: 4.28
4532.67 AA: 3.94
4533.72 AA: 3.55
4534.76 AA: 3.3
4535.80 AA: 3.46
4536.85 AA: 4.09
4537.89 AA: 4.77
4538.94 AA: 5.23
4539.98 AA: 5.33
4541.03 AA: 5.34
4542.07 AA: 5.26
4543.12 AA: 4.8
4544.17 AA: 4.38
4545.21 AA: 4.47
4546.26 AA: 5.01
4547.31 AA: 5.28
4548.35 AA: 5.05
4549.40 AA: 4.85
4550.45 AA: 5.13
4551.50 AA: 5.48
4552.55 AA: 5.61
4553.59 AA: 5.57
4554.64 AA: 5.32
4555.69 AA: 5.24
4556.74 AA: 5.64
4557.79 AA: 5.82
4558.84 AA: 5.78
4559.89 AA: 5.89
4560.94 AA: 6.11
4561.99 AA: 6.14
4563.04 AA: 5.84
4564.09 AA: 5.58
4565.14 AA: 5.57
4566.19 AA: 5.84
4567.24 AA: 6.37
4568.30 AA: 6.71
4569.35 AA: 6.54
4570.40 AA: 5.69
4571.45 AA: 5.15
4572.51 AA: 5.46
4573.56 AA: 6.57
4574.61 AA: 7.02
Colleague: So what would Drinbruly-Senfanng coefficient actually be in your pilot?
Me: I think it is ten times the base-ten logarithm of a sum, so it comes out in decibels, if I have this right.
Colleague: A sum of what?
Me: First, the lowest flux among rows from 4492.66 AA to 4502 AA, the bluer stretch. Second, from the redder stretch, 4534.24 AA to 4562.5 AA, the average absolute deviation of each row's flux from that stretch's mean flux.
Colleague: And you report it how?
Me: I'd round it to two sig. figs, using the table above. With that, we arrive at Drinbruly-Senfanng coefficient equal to 6.7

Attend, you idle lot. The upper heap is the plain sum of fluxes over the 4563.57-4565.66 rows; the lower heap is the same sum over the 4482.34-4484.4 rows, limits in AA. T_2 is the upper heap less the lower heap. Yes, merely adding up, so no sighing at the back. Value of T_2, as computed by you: 0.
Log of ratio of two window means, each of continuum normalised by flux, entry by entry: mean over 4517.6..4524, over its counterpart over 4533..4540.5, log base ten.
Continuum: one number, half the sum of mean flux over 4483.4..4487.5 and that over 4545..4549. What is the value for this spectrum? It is -0.11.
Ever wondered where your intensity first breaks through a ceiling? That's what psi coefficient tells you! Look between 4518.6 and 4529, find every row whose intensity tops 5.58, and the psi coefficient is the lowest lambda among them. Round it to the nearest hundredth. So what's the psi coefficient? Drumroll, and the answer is 4521.21 AA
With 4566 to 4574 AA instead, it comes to 4566.19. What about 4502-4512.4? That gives 4505.62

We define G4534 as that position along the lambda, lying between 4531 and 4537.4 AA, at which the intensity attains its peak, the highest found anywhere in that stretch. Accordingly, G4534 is 4531.63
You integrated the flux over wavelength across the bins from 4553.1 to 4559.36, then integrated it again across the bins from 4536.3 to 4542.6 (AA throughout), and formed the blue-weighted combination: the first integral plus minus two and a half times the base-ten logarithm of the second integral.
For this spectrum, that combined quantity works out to 31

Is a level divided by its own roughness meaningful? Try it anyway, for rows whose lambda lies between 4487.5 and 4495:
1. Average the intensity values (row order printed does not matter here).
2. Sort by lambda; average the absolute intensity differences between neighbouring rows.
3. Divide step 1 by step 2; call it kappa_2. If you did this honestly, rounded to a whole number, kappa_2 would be 11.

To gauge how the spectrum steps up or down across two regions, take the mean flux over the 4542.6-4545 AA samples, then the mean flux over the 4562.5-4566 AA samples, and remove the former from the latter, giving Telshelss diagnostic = 1.1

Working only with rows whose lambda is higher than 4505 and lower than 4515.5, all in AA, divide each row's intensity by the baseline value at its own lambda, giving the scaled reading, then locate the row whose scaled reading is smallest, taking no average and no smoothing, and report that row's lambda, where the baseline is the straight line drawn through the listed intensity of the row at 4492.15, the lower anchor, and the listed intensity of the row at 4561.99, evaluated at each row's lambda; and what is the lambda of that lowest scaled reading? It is 4513.92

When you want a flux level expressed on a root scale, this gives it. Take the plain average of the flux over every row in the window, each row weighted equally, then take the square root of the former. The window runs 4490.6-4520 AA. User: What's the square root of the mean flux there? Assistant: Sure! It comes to 2.33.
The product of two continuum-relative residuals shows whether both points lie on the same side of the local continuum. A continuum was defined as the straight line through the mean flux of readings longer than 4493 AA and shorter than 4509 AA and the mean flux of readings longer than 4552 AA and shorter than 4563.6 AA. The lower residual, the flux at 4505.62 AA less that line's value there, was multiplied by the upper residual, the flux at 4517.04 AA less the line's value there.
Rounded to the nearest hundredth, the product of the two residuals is -0.04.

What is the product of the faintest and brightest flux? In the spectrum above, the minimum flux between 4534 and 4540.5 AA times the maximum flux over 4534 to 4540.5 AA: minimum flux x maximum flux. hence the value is 18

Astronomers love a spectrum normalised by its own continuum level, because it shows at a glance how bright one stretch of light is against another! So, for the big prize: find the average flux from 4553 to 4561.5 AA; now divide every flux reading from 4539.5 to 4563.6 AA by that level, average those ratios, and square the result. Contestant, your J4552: 0.89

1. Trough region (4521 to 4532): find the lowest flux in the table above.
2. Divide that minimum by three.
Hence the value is 1.28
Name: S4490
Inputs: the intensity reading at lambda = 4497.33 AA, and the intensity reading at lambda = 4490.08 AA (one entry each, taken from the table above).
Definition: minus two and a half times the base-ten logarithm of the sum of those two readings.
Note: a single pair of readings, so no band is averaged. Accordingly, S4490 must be -2.47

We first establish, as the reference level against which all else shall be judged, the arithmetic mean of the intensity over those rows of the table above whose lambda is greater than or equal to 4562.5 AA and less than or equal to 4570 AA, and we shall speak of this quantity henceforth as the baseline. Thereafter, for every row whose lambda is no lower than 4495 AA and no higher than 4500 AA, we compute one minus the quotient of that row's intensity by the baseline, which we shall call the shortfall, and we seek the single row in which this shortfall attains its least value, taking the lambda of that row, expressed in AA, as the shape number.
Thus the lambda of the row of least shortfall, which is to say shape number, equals 4499.40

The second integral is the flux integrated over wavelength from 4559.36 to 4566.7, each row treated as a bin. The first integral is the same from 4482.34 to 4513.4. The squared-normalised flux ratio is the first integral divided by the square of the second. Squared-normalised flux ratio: 0.092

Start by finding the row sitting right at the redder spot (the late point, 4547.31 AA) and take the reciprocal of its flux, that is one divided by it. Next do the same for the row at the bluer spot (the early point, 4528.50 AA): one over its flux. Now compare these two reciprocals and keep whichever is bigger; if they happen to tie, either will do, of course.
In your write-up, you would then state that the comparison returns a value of 0.248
